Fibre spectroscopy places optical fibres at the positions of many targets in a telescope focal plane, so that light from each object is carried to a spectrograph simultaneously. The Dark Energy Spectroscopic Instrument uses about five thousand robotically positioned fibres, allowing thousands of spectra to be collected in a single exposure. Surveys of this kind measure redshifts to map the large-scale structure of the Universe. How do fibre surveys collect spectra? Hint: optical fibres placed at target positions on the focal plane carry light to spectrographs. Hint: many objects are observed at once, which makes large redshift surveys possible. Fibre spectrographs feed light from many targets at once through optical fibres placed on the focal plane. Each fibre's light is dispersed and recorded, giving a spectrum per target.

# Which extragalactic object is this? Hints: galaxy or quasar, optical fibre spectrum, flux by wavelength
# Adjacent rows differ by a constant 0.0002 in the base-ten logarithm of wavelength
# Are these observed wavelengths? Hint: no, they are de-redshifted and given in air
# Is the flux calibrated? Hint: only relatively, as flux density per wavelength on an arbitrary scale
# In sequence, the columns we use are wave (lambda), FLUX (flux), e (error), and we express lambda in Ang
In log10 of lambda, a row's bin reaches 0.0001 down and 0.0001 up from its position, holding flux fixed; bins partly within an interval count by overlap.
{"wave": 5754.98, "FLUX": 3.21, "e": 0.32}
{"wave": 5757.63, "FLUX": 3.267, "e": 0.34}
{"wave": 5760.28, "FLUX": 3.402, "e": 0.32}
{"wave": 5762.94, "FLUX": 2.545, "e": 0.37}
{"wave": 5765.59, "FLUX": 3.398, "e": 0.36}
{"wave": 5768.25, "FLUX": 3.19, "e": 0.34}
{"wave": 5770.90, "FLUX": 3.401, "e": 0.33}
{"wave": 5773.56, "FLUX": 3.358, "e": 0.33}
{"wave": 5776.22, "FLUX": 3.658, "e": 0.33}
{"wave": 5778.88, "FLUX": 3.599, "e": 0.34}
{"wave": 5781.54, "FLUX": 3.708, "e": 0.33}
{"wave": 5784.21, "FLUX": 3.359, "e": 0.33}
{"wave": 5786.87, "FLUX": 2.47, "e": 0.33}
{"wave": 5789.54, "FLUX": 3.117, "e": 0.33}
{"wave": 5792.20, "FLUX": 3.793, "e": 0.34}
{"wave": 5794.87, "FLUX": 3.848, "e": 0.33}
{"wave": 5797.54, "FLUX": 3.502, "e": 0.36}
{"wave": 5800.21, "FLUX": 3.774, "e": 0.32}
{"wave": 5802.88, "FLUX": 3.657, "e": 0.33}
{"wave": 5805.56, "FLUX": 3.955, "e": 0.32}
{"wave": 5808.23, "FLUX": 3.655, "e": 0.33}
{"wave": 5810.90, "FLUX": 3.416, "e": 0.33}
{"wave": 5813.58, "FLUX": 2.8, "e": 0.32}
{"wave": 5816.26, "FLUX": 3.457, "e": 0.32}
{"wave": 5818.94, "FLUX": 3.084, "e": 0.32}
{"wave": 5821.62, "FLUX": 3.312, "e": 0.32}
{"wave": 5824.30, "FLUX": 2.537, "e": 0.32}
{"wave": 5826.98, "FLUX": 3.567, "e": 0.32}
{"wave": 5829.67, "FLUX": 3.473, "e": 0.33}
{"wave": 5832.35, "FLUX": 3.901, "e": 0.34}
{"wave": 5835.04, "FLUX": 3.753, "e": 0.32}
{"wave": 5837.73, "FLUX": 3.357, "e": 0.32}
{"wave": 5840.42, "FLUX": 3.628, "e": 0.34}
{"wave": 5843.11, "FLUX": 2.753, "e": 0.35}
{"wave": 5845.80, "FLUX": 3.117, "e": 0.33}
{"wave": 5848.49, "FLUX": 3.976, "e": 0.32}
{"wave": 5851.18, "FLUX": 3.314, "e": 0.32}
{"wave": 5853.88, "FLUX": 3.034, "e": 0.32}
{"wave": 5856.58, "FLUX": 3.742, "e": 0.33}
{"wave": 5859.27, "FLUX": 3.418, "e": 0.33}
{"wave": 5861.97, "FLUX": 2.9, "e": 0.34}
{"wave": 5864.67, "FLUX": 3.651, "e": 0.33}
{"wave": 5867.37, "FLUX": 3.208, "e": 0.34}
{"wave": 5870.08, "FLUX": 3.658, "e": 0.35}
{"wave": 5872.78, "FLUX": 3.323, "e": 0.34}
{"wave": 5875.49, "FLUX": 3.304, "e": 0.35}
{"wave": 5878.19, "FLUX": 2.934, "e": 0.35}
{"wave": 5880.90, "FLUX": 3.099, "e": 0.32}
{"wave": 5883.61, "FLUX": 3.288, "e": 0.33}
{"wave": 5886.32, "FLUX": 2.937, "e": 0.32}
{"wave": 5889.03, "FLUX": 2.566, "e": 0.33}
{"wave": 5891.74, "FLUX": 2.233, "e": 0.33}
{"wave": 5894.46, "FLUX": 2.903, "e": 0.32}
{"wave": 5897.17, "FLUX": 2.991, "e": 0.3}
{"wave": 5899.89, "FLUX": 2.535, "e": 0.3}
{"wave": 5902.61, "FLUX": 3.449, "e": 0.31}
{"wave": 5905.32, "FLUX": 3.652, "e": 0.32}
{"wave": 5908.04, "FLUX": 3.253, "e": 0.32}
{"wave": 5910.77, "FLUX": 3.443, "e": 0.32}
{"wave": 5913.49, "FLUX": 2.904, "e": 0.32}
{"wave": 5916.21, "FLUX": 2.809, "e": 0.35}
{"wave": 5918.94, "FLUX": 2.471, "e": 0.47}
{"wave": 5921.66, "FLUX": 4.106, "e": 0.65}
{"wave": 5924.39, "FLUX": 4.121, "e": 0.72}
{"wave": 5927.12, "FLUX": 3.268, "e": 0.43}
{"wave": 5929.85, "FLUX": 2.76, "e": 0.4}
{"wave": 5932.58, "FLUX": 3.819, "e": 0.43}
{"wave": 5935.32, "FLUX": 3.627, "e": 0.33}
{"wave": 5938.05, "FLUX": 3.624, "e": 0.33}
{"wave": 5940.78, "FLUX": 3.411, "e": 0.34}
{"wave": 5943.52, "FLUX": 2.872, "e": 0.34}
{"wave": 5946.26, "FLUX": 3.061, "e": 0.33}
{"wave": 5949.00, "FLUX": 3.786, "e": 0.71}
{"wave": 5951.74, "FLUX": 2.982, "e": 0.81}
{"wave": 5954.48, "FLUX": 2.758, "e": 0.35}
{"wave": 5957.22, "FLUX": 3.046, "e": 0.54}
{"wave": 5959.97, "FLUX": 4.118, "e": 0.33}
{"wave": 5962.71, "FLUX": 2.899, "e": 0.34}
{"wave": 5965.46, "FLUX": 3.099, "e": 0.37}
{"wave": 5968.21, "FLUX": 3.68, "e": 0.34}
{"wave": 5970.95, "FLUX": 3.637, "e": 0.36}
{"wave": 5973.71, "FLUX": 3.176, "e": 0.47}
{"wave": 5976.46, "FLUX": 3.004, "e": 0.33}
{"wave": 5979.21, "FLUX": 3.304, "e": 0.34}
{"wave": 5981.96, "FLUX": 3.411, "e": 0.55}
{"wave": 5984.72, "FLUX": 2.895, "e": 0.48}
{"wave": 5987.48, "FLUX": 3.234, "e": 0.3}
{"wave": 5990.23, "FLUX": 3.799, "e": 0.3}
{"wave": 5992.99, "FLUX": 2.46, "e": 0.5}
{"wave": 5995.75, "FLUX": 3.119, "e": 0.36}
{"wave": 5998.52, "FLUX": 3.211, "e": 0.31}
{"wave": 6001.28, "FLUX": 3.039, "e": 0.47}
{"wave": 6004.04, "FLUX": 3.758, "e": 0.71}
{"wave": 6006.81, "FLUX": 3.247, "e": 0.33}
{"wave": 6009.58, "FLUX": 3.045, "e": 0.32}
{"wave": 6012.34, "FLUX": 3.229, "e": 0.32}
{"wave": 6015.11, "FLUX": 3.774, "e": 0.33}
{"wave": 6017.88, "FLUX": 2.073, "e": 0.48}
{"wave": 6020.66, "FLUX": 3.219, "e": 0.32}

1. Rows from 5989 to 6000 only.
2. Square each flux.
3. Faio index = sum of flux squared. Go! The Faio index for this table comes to 41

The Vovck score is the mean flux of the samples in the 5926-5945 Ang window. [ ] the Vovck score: 3.34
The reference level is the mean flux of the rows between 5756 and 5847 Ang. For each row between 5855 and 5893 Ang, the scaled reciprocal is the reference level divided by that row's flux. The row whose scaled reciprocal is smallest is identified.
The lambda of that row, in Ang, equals 5856.58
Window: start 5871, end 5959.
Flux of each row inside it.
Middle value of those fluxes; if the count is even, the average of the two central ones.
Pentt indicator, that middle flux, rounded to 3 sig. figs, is 3.08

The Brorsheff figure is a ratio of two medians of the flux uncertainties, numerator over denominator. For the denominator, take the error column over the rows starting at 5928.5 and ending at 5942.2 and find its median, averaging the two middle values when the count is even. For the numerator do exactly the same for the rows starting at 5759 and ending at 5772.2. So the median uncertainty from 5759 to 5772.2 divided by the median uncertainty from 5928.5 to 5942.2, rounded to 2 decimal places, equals 1.00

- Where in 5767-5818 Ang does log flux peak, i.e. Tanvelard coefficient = 5805.56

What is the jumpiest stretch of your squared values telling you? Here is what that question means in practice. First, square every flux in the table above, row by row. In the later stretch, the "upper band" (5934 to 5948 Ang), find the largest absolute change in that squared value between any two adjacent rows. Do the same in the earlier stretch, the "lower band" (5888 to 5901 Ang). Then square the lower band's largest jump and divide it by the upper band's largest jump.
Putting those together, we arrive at 3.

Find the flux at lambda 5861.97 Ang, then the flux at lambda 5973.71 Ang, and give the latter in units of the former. 1.10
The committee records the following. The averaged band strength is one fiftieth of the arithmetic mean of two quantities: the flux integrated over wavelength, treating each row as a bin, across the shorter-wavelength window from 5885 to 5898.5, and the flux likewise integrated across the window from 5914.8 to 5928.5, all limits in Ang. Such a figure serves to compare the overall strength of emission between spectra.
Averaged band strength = 0.83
